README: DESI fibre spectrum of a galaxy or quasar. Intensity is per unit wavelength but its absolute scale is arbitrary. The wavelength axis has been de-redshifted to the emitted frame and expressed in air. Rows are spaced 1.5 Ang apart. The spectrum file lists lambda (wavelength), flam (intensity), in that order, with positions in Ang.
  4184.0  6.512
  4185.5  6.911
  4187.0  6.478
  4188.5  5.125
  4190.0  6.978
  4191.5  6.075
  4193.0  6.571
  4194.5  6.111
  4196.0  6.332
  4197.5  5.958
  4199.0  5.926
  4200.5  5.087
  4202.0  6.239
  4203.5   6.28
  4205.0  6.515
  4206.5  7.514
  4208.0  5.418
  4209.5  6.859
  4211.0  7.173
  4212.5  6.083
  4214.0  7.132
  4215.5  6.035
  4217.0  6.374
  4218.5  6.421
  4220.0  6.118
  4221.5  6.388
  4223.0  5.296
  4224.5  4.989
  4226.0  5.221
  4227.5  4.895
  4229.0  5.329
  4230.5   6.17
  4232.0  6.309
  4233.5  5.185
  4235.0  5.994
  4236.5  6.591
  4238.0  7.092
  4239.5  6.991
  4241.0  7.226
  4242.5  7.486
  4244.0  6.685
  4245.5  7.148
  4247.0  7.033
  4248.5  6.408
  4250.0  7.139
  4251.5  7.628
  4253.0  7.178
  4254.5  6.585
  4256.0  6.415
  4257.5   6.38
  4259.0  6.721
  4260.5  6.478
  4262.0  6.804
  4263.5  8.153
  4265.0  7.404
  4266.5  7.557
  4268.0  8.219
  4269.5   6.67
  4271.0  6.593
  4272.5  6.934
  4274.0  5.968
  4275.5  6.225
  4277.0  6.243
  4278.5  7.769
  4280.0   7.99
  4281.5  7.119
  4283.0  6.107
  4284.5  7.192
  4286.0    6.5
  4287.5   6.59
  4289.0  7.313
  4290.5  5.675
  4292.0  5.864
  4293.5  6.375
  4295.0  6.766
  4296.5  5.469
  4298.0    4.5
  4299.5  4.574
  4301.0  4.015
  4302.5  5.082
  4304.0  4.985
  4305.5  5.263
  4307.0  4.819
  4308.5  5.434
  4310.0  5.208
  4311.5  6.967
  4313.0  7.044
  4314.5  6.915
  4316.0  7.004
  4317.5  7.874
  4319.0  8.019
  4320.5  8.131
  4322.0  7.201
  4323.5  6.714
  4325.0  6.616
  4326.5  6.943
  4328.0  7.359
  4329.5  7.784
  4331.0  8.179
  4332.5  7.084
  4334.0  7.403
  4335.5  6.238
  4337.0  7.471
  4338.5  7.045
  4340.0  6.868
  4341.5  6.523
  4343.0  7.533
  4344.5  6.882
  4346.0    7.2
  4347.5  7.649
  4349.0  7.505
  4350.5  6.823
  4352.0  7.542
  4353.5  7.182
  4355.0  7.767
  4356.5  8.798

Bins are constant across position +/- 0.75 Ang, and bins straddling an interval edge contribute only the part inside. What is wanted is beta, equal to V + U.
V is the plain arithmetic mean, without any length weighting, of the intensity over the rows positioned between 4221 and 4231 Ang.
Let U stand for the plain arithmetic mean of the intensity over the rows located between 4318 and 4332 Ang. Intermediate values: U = 7.4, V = 5.5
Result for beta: 12.9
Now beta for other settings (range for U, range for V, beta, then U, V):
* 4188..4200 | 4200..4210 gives 12.4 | 6.1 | 6.3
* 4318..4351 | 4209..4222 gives 13.7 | 7.2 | 6.5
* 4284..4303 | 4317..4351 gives 13.1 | 5.8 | 7.3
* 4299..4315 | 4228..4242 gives 11.8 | 5.5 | 6.3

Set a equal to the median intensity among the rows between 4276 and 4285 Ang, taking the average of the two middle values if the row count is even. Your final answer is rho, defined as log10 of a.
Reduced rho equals 0.85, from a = 7.2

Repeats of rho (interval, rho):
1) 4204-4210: 0.83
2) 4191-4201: 0.78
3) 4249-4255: 0.85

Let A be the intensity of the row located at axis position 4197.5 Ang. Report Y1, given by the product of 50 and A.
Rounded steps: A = 5.958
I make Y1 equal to 298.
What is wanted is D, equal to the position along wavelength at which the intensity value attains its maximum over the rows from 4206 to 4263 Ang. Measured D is 4251.5 Ang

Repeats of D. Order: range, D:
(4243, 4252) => 4251.5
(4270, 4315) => 4280.0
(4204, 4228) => 4206.5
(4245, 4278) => 4268.0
